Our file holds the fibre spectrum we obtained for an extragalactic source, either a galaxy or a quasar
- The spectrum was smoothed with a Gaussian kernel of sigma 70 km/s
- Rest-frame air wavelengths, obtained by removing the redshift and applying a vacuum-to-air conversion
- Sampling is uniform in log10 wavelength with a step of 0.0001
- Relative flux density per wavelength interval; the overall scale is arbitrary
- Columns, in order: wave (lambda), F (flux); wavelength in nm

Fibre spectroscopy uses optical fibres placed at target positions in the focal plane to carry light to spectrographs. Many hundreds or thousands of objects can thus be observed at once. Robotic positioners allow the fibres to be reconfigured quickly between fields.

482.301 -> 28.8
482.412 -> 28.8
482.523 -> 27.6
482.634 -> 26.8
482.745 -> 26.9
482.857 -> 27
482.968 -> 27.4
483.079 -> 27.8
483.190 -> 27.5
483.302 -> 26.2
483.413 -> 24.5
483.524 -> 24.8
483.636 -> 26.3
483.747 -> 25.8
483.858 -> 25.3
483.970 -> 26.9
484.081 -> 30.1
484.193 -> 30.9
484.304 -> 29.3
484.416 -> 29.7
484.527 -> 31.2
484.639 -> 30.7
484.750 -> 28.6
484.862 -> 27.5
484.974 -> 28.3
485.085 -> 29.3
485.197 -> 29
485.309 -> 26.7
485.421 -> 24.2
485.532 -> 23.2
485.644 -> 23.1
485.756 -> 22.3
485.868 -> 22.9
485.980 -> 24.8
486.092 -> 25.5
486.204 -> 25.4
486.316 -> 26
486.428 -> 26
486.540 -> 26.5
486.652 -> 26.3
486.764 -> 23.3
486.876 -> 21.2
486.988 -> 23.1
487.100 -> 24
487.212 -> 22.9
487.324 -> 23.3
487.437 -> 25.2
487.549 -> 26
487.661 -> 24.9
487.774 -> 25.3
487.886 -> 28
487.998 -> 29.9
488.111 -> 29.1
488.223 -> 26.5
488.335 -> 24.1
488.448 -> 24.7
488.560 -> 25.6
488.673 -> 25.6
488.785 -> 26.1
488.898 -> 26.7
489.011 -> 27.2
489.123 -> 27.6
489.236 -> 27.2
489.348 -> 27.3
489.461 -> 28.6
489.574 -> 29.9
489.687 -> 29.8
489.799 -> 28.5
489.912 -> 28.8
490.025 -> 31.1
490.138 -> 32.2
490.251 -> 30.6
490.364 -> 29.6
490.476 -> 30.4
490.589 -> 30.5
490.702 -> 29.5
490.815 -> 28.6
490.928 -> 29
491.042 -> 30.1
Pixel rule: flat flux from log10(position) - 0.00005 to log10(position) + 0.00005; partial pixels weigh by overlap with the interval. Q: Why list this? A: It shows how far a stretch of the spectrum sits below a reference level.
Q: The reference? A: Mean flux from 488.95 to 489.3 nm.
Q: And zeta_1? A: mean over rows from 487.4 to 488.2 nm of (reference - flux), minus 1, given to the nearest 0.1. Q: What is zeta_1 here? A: -0.6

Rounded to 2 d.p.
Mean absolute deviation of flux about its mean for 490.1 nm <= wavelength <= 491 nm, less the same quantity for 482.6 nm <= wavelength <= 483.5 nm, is 0.17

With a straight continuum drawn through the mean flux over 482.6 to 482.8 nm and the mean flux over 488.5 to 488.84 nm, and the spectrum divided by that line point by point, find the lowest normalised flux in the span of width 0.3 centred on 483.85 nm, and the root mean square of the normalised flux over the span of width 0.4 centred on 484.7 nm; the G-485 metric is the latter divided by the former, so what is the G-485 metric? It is 1.17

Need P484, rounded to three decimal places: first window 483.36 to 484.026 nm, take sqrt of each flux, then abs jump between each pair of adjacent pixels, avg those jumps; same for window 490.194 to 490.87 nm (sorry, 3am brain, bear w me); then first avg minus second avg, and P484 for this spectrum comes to 0.017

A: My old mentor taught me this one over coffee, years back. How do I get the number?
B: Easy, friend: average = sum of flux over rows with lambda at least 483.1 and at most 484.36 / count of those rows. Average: 27.1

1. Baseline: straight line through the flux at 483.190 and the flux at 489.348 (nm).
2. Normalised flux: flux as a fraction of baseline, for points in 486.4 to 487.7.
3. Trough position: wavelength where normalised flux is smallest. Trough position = 486.876 nm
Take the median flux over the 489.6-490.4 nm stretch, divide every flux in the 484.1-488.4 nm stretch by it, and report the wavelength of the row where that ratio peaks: 484.527 nm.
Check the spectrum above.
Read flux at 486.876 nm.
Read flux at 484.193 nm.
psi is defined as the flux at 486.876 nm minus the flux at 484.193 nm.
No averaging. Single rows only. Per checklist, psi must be -10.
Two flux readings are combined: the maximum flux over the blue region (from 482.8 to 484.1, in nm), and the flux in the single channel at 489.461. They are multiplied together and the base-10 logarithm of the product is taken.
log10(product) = 2.93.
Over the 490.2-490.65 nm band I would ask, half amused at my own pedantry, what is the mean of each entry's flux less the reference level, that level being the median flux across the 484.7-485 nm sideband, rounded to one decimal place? 2.0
